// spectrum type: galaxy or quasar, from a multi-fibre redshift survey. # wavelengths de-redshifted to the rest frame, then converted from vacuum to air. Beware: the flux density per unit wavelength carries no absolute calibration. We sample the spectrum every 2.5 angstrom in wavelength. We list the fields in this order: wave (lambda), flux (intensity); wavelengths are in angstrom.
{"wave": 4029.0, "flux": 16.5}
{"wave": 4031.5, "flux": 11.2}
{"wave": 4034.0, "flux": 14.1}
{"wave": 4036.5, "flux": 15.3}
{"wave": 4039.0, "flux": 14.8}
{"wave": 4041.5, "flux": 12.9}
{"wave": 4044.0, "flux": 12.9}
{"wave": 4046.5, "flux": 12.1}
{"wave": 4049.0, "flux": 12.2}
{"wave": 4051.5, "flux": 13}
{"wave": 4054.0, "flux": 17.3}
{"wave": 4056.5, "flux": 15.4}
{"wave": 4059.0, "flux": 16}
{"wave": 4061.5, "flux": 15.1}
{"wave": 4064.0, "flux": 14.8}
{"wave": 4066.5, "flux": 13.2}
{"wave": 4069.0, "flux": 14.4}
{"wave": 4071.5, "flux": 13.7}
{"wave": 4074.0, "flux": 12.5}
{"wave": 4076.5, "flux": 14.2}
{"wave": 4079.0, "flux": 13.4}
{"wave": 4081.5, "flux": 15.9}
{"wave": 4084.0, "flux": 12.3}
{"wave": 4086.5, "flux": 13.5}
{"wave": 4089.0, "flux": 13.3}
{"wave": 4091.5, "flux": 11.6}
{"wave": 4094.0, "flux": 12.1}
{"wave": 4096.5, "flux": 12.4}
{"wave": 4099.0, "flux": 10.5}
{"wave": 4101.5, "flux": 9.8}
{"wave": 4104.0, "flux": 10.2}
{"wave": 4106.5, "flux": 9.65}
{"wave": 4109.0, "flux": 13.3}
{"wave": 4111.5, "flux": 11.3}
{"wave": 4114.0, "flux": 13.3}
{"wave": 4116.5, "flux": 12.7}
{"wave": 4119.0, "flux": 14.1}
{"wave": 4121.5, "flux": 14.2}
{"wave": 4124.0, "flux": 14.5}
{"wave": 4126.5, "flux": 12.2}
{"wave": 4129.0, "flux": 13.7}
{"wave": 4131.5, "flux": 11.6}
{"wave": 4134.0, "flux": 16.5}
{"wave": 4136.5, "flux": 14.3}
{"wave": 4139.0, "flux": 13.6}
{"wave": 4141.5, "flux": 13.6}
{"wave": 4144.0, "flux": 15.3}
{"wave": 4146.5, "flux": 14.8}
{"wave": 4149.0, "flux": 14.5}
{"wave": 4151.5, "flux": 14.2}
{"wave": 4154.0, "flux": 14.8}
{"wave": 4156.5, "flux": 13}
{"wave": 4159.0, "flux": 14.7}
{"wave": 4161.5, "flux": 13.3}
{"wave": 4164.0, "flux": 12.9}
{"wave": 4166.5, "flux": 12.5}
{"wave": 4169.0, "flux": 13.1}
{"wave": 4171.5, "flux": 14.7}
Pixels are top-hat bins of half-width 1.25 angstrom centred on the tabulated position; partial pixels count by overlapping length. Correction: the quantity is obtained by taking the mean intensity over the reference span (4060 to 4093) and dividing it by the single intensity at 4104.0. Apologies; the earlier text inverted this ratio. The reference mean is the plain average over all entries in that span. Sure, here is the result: 1.34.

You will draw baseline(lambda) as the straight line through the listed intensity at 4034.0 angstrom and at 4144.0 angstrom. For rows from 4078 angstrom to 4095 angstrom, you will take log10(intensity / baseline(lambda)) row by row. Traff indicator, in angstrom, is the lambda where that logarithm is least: 4091.5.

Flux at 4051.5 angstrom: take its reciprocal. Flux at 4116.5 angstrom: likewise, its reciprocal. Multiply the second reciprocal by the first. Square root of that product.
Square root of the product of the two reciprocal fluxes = 0.0778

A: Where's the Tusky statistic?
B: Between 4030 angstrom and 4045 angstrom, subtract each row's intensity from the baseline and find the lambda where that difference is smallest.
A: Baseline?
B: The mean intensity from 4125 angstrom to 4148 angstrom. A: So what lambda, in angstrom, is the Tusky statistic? 4036.5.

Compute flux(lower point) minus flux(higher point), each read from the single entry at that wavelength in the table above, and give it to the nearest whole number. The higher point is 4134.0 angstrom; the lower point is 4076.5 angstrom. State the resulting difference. -2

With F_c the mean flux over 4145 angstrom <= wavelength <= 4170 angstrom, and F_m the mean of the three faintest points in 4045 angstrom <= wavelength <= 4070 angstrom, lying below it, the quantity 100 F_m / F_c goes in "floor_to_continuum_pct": 90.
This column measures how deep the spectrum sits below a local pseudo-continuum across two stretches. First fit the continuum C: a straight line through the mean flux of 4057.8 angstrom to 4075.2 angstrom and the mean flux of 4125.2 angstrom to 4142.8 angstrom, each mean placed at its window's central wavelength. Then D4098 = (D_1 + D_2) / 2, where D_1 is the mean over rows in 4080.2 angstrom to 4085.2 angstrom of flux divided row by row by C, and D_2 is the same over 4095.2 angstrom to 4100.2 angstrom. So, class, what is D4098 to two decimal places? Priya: 0.91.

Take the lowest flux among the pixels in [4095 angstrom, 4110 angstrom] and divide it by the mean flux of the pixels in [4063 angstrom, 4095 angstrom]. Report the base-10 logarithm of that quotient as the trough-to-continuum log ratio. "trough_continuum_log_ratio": -0.14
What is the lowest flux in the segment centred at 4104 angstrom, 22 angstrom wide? 9.65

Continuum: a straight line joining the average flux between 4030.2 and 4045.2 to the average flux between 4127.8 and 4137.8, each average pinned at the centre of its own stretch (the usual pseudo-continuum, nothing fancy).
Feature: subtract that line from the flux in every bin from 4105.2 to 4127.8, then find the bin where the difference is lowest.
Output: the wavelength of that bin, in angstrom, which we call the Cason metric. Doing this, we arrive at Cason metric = 4106.5 angstrom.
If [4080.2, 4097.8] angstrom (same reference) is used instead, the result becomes 4091.5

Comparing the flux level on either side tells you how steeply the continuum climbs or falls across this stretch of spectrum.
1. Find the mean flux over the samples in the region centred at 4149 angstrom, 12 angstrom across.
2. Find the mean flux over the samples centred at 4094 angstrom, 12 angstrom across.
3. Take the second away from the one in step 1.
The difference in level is 2.7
